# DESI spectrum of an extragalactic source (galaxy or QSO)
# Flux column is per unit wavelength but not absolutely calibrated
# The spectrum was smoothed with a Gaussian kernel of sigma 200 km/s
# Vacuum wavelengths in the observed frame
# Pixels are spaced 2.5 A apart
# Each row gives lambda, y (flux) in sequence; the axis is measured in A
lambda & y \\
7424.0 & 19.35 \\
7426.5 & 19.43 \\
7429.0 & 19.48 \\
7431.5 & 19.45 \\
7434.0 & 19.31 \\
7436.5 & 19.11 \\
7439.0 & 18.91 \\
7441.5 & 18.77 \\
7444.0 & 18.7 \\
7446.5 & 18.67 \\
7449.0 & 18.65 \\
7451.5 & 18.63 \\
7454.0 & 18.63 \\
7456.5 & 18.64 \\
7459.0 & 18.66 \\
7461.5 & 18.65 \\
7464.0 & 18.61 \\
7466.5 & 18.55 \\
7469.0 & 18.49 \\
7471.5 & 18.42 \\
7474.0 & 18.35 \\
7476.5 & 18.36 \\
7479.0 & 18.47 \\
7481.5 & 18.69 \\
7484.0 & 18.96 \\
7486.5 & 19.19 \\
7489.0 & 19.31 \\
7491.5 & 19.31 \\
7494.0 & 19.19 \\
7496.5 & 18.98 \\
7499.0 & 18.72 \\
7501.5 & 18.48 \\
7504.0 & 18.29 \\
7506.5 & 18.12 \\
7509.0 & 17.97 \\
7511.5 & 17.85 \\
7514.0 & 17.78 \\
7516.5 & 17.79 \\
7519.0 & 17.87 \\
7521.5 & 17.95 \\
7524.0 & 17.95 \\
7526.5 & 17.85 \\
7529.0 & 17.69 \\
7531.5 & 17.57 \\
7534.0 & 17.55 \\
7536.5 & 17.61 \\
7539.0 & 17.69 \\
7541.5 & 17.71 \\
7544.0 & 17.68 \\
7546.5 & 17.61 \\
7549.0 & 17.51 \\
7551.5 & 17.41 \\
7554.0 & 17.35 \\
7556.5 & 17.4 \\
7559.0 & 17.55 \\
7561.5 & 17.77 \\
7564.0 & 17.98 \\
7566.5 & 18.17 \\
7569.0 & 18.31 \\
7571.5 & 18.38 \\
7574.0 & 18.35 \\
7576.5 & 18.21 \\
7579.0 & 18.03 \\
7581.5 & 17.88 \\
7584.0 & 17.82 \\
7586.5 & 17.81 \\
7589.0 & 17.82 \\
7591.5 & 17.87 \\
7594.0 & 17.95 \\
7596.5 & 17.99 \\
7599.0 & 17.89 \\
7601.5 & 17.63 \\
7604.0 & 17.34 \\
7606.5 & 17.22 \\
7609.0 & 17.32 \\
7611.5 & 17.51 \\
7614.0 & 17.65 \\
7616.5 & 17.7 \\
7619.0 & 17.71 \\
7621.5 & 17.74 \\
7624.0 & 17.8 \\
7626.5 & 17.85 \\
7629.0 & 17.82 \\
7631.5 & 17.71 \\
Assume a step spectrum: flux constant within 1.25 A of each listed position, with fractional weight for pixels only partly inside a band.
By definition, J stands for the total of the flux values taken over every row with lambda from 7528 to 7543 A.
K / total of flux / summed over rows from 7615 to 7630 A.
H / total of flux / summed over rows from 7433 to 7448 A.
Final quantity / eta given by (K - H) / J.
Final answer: -0.06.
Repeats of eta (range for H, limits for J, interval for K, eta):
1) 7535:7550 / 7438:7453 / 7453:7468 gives 0.05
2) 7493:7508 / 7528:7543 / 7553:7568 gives -0.05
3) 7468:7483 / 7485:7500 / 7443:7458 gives 0.01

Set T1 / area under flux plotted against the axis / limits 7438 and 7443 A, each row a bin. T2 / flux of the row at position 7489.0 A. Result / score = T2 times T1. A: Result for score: 1818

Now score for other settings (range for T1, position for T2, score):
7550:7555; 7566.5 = 1580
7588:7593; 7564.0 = 1605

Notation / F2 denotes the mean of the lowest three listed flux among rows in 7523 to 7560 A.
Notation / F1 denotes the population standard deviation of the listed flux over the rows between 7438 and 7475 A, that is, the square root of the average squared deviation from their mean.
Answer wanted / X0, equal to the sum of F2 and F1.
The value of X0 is 17.5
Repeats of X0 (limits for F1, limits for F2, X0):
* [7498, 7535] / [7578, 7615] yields 17.6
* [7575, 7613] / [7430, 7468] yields 18.9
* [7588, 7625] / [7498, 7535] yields 17.8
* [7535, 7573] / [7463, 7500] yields 18.7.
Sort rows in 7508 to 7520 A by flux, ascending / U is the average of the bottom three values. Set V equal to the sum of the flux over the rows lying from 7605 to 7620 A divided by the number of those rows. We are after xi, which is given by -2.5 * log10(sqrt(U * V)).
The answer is -3.12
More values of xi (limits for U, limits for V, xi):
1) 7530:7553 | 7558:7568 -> -3.12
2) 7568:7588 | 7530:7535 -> -3.12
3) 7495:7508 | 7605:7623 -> -3.13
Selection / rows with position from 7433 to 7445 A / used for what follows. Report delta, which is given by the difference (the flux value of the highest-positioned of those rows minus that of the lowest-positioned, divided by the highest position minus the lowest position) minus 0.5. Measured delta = -0.56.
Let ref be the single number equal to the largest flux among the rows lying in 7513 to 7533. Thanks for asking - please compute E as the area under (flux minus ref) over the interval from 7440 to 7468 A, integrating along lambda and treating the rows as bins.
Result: 20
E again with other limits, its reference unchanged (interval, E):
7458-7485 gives 16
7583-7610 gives -7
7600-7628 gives -10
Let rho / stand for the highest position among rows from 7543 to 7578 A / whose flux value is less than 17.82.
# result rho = 7561.5 A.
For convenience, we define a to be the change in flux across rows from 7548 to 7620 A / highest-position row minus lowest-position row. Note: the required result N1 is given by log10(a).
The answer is -0.7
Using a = 0.20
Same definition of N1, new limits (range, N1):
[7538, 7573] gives -0.2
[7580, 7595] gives -1.2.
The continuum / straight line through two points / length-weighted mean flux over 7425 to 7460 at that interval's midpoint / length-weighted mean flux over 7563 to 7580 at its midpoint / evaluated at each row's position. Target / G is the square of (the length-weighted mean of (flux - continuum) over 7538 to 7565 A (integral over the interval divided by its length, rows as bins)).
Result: 0.52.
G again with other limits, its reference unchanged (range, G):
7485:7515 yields 0.00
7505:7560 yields 0.52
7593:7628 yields 0.11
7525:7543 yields 0.56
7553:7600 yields 0.07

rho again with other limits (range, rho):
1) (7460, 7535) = 7534.0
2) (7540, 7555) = 7554.0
